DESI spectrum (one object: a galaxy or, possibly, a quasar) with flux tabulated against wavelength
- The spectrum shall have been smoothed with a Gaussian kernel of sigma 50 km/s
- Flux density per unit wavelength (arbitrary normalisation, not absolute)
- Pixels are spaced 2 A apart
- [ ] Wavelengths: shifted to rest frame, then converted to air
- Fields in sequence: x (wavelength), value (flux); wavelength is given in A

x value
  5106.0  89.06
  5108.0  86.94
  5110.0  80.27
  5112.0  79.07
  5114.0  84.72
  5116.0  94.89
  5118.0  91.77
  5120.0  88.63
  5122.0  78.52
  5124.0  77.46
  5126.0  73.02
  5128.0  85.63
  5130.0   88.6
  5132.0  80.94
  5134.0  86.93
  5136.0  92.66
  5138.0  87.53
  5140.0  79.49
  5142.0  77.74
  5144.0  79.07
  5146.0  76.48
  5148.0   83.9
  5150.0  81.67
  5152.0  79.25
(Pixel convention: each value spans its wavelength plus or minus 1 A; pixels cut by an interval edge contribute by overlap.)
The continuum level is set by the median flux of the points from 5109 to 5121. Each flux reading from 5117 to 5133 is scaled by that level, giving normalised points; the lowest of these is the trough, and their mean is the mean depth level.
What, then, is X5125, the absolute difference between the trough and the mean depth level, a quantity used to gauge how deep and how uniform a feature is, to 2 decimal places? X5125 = 0.12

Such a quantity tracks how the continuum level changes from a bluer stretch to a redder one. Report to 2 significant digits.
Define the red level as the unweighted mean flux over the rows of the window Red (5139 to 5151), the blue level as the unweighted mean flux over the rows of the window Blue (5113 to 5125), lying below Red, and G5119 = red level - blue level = -6.3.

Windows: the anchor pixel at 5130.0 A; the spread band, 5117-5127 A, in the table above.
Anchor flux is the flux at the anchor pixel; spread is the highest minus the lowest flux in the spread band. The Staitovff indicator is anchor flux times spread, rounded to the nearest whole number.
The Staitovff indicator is 1661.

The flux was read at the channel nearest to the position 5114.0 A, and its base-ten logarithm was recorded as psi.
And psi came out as 1.93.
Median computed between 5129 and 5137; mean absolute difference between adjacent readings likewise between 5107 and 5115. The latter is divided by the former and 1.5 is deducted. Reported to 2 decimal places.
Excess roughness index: -1.45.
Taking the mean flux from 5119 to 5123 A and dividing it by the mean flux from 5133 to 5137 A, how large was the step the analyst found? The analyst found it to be 0.93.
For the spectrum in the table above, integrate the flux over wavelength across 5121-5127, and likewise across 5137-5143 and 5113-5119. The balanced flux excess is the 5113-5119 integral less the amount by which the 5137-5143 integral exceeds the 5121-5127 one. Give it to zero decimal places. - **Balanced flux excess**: 511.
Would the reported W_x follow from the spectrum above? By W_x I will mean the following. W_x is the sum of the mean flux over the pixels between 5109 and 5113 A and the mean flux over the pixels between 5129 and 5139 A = 167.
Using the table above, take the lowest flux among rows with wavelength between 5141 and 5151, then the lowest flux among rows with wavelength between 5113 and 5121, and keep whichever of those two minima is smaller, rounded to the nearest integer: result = 76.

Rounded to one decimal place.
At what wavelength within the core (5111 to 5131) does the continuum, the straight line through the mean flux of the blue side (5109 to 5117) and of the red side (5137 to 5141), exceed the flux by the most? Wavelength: 5126.0 A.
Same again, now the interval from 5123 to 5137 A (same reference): 5126.0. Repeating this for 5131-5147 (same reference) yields 5146.0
